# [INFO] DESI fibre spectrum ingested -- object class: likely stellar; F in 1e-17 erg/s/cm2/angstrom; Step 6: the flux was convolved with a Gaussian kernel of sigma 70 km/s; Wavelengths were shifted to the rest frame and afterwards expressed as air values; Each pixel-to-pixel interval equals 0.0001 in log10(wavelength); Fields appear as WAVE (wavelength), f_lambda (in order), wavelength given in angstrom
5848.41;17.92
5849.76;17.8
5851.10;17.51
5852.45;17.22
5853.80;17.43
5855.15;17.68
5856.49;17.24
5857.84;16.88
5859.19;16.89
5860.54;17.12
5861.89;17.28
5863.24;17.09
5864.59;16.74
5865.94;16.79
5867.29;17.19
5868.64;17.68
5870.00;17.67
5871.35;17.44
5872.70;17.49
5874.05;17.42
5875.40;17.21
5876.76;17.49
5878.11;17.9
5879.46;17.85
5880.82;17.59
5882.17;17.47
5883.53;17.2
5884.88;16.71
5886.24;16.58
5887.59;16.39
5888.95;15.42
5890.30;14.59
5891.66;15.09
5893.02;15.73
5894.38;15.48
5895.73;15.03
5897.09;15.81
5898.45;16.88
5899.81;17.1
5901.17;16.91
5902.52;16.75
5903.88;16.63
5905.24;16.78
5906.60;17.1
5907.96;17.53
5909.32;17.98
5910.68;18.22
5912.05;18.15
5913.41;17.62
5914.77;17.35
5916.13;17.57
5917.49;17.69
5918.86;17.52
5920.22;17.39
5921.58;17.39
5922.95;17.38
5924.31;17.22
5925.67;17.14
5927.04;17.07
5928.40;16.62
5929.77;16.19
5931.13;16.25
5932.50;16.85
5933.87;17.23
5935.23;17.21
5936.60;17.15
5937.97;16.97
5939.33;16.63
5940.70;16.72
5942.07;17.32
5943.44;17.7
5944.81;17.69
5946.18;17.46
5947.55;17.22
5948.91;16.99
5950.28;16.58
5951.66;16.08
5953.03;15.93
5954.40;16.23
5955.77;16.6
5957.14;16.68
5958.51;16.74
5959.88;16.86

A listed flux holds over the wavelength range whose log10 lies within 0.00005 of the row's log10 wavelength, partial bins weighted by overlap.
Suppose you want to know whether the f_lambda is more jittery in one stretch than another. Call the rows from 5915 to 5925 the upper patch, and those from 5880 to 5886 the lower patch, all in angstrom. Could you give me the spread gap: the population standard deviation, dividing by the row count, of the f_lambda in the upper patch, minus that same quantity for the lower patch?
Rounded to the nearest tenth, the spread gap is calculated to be -0.2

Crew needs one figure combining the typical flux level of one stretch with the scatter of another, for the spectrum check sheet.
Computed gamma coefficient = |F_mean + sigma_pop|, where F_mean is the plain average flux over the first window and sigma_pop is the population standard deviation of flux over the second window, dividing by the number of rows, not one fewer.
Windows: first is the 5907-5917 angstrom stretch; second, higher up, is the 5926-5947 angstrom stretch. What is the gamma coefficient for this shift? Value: 18.2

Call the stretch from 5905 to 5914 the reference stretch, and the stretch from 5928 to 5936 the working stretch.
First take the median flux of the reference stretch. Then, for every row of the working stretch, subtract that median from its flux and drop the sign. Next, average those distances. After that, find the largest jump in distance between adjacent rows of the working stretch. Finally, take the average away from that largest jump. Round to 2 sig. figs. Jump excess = -0.29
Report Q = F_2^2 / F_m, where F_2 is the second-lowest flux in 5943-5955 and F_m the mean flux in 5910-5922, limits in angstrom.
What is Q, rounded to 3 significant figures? 14.6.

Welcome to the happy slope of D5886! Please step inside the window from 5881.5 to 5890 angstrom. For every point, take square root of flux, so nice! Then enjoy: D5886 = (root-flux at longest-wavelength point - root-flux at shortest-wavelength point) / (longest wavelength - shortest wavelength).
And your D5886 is -0.037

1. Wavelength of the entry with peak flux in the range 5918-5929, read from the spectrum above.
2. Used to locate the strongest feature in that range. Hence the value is 5918.86 angstrom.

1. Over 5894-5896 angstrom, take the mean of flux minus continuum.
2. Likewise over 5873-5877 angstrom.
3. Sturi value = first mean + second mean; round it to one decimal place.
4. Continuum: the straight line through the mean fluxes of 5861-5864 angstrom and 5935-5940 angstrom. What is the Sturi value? -1.6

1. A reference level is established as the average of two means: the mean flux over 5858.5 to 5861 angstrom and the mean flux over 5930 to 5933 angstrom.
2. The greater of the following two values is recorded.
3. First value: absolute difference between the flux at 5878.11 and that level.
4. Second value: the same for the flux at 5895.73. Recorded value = 1.7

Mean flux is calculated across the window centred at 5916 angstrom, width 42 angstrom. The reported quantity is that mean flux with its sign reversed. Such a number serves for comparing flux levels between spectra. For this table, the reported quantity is -17.1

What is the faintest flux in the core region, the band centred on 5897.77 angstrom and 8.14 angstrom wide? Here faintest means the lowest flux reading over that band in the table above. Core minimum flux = 15.03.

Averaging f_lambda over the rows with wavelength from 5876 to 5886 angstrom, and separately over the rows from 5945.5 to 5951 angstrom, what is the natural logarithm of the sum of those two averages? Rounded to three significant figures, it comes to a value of 3.54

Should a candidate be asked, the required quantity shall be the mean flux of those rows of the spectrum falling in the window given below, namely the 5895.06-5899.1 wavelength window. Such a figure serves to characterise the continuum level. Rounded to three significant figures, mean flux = 15.9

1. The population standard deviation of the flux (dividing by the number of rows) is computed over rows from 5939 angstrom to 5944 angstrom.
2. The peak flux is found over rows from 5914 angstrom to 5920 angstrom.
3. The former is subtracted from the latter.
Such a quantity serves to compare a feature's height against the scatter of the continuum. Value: 17.3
